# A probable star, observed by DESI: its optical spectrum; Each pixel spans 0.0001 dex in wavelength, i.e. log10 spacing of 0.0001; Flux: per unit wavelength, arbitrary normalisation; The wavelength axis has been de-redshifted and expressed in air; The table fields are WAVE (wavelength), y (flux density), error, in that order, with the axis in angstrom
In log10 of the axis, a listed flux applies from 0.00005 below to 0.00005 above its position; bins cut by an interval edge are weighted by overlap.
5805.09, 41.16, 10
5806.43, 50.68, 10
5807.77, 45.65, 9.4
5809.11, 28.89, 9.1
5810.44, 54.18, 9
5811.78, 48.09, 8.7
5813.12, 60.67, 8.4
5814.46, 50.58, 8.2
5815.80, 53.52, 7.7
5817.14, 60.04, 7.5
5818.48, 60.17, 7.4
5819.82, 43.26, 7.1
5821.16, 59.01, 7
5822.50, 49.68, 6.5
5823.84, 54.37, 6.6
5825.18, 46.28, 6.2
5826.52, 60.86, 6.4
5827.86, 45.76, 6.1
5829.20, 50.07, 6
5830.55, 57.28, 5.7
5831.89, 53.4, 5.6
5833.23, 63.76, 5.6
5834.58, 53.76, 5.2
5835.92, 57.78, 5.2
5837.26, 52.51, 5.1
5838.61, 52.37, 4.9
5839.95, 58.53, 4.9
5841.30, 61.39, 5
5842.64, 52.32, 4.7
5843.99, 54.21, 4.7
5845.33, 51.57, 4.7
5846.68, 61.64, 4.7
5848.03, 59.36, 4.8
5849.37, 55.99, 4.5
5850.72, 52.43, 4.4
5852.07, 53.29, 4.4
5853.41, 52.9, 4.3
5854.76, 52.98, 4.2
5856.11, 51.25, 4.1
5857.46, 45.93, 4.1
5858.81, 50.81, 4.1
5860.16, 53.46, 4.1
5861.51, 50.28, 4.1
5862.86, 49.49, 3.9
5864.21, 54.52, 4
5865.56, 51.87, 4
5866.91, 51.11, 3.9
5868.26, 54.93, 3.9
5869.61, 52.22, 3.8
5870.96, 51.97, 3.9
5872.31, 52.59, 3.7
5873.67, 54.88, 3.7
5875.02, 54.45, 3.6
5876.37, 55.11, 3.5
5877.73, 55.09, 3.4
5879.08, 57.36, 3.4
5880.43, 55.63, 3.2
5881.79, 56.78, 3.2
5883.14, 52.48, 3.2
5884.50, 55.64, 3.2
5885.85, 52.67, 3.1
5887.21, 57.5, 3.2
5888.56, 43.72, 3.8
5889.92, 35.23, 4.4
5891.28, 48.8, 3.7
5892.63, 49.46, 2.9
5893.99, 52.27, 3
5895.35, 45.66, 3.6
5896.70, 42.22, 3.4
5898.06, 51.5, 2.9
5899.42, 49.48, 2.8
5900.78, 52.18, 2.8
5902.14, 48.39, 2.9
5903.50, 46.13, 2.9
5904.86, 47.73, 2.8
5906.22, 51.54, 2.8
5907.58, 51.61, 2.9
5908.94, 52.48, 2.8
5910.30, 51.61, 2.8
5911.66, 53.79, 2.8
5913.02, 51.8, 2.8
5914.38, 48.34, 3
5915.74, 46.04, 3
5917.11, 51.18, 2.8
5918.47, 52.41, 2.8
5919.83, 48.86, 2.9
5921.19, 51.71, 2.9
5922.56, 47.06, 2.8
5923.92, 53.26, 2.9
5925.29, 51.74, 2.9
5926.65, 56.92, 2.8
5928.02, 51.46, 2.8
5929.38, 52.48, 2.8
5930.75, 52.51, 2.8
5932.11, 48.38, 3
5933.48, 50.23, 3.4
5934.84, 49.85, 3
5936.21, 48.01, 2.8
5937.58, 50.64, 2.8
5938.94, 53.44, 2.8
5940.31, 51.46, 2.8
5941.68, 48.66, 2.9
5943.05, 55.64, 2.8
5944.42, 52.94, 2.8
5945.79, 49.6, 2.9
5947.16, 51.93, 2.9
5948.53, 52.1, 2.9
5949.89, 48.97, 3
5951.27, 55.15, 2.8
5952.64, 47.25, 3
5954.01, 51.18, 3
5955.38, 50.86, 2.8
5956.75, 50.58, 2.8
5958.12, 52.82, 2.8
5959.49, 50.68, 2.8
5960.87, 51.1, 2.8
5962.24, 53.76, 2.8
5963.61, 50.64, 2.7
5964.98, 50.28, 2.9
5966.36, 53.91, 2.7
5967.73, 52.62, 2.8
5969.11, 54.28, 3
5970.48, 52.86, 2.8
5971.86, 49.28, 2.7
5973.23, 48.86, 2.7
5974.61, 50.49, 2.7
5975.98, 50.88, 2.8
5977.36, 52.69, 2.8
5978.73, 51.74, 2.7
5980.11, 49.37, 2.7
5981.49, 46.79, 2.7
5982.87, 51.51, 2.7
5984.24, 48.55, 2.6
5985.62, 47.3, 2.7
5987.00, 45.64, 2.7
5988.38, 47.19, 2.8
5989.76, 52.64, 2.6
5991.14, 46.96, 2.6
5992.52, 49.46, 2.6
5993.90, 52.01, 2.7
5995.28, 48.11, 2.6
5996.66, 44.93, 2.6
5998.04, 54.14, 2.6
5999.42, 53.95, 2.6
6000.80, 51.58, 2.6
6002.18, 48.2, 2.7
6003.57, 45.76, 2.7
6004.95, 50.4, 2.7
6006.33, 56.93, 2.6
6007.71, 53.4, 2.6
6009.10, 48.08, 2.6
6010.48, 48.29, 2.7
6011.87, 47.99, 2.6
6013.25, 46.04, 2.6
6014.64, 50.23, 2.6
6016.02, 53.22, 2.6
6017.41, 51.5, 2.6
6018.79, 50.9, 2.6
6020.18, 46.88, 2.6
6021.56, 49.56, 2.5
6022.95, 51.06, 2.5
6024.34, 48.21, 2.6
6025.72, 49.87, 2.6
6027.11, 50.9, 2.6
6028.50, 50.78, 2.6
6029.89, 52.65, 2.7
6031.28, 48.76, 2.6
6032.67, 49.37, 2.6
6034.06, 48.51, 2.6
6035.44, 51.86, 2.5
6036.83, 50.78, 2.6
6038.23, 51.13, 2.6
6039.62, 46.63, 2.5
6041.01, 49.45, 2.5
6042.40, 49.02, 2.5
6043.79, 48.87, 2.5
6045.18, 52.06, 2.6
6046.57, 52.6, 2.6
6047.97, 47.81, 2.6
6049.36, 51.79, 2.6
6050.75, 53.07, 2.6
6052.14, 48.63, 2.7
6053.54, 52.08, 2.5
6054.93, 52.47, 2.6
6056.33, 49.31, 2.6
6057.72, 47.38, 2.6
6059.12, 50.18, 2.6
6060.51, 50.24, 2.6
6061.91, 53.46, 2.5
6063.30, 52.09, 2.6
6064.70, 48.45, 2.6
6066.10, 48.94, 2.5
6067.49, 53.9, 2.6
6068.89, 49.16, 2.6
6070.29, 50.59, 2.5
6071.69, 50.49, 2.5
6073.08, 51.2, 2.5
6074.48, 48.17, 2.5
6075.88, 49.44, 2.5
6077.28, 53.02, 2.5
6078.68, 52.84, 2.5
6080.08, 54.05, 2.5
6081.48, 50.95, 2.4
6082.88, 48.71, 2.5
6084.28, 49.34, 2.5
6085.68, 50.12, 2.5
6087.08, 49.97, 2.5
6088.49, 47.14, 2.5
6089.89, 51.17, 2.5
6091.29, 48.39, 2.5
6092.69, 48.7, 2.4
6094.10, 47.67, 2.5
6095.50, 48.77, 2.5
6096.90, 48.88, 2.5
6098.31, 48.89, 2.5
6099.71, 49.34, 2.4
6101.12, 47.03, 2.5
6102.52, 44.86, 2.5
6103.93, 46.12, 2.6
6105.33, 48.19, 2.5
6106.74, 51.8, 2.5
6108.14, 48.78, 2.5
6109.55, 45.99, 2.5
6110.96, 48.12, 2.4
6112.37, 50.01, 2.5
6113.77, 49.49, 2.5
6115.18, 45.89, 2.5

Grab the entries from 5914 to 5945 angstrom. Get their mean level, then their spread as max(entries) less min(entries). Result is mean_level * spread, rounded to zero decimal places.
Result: 555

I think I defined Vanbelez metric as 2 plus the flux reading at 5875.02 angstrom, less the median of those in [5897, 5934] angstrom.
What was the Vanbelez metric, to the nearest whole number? 5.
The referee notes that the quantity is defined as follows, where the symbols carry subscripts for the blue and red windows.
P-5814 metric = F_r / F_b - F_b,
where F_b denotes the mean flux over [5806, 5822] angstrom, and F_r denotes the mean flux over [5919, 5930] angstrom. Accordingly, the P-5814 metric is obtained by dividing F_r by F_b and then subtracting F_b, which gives -50.2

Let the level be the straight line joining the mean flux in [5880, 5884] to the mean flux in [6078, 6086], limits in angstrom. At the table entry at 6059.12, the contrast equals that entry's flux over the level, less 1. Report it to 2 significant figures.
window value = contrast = -0.025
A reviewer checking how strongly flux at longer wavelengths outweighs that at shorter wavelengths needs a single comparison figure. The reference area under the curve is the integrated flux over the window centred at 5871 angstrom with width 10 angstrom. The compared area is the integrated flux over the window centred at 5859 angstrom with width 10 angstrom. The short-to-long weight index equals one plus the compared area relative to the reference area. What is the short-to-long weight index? 1.95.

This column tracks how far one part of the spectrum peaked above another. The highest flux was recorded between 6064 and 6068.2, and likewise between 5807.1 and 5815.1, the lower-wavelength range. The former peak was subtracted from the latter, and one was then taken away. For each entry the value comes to 5.8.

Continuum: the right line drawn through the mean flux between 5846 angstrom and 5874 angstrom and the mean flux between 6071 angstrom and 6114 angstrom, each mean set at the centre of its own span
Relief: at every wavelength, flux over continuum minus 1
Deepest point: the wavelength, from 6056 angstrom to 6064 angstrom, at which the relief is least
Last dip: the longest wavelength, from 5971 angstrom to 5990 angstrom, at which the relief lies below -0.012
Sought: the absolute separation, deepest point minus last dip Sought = 69.3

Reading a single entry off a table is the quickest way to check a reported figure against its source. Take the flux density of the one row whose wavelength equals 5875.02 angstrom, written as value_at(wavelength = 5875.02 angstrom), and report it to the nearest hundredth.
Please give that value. 54.45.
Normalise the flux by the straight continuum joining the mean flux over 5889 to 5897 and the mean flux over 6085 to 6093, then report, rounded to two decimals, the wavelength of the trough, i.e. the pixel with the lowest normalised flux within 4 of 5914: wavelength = 5915.74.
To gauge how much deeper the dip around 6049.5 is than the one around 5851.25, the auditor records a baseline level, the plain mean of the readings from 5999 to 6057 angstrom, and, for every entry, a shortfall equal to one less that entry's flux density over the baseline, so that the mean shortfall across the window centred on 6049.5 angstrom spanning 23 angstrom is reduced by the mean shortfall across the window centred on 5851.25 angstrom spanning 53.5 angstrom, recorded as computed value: 0.072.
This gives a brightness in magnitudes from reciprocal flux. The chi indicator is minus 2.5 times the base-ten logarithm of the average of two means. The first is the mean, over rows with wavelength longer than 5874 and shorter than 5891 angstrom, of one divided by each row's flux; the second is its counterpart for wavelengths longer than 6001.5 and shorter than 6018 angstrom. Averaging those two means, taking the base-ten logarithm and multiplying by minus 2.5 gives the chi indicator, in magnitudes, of 4.26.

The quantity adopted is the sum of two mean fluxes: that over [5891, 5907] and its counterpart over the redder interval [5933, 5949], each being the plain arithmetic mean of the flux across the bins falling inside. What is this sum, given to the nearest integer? 100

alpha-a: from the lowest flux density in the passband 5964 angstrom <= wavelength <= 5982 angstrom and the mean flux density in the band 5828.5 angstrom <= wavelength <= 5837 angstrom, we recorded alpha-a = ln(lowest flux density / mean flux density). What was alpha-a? -0.18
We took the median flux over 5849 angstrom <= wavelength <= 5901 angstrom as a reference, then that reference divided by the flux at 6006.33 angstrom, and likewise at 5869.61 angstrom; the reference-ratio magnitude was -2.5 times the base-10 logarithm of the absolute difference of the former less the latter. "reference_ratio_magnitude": 2.7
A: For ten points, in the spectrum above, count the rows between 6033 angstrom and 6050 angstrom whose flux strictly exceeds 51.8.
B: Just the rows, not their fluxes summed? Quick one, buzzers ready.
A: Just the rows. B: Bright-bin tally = 3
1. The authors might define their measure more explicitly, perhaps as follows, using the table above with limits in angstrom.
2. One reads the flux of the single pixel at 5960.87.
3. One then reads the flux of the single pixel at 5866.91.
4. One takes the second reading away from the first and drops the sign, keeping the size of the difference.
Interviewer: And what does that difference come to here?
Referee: 0.0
